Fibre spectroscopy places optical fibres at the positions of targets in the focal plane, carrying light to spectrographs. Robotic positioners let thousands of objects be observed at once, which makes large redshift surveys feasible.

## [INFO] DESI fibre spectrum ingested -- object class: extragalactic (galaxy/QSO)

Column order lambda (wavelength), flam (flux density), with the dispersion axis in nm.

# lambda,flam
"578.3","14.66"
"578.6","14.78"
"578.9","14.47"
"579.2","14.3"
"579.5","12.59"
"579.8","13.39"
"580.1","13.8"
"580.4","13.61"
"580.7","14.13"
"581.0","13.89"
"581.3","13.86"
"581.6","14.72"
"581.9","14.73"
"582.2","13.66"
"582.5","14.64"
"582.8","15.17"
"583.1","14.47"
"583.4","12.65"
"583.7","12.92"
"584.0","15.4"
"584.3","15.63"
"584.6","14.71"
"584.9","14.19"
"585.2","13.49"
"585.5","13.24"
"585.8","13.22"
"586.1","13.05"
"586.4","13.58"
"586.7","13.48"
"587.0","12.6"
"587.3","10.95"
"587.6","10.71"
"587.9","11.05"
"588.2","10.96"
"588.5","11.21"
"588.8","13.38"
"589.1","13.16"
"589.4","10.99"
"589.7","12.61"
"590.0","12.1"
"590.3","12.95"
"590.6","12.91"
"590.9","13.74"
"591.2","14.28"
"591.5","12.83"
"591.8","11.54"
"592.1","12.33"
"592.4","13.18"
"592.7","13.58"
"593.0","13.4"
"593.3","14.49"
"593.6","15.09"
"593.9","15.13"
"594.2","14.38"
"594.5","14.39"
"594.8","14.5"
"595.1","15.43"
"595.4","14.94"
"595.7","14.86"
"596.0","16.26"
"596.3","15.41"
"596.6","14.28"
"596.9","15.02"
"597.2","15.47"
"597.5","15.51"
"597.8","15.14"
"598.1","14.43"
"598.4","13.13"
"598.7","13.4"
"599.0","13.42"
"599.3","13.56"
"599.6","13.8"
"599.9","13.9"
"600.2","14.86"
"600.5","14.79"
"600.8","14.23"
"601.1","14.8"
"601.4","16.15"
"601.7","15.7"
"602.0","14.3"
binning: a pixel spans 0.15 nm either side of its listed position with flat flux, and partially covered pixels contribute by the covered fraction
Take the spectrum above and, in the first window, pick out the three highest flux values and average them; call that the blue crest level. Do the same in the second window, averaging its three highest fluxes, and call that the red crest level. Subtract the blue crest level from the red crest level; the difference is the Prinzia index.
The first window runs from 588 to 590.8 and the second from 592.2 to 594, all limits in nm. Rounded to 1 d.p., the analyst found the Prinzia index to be 1.7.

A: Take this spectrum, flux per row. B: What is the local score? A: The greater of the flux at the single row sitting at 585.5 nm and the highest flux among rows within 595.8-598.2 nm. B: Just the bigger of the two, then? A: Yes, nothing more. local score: 16.3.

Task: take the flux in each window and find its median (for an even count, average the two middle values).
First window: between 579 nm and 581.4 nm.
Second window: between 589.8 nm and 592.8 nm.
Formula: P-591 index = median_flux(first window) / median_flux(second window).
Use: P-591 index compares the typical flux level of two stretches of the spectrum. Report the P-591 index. 1.07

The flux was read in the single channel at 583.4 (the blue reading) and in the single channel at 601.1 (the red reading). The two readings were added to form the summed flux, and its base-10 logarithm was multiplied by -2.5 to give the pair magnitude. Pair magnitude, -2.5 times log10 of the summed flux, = -3.60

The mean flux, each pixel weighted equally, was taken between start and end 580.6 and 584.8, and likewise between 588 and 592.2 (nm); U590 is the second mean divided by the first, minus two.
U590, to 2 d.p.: -1.13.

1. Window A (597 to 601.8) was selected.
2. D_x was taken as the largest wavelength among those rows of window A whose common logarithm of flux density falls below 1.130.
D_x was 599.0 nm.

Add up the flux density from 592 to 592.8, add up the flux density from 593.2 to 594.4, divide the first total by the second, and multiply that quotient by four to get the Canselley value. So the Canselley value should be 2.6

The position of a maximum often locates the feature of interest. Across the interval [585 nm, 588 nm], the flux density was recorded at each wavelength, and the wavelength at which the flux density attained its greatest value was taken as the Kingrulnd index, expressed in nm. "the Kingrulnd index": 586.4 nm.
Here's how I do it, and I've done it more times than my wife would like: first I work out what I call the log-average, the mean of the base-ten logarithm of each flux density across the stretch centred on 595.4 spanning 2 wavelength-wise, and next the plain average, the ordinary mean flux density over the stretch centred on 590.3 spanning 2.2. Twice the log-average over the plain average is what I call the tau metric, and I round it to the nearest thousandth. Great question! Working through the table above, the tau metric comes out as 0.184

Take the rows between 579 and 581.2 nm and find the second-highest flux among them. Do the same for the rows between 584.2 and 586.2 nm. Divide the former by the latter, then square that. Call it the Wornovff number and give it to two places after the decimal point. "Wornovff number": 0.92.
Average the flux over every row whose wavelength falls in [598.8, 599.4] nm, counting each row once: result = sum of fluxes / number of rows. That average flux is 13.5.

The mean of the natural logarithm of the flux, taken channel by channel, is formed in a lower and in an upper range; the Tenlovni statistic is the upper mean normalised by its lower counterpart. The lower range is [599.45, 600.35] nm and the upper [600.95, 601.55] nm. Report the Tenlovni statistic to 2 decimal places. 1.03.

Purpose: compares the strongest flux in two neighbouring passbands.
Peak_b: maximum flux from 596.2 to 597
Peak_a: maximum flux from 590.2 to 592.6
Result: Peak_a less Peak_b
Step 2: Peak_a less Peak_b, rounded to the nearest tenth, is -1.1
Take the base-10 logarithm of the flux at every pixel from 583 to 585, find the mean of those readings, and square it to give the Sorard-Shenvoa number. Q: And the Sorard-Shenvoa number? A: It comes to 1.33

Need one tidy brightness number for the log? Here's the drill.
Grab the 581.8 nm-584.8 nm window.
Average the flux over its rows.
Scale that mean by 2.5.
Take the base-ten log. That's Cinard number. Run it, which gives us 1.56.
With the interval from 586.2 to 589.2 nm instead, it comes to 1.48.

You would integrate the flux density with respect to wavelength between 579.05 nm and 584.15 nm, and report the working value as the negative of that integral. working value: -71.4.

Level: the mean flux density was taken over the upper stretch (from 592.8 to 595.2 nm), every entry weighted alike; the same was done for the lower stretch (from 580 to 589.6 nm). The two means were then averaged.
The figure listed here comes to 14.0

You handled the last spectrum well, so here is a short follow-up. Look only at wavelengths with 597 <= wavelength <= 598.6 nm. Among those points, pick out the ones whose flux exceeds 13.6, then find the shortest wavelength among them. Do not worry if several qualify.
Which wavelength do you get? 597.2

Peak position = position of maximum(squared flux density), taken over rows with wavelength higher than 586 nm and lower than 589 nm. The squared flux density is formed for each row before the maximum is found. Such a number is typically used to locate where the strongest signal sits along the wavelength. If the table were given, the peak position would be 586.4 nm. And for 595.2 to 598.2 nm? 596.0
